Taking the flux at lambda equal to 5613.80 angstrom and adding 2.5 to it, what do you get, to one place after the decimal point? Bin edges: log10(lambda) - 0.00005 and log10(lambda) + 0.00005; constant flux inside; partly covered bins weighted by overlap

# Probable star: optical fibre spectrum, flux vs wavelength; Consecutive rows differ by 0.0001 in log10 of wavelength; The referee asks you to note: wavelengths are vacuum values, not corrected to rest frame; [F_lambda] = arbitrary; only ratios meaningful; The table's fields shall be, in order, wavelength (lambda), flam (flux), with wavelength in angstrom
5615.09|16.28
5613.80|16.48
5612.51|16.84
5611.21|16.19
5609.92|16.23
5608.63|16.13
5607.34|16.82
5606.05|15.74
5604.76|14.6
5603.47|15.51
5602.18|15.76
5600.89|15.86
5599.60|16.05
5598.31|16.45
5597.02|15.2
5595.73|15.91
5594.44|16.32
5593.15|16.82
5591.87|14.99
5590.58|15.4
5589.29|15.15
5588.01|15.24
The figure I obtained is 19.0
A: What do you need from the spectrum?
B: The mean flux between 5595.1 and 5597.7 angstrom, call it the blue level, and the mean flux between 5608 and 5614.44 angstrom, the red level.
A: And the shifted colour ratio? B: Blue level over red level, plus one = 1.95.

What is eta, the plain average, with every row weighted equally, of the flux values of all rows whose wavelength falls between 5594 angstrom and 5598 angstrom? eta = 15.8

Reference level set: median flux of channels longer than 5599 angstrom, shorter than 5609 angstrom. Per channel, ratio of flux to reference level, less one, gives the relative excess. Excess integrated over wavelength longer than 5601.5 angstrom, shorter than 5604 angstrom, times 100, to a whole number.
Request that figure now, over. -3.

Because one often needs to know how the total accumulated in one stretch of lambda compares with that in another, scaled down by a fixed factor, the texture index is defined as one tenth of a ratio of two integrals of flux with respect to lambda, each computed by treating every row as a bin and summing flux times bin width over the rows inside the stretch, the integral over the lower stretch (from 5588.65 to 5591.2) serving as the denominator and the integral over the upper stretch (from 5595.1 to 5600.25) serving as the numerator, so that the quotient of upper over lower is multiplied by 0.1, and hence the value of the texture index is 0.21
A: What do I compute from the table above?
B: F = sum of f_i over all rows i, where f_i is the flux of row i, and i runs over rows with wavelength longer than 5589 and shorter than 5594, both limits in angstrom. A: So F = 62.4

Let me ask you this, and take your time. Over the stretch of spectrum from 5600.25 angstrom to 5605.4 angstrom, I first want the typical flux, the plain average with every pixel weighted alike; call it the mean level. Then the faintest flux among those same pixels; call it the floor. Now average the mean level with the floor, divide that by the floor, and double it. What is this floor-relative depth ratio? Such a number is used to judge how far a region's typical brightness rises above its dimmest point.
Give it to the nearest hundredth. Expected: 2.06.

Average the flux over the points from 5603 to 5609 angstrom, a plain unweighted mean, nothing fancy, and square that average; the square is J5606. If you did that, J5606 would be 248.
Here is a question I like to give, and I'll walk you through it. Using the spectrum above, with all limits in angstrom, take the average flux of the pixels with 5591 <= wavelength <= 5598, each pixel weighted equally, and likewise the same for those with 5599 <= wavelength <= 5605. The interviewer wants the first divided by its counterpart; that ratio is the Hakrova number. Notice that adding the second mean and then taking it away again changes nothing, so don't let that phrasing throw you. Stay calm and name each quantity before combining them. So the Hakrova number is 1.02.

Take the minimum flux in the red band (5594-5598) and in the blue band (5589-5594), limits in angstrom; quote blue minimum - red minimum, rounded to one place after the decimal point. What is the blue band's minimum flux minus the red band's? -0.2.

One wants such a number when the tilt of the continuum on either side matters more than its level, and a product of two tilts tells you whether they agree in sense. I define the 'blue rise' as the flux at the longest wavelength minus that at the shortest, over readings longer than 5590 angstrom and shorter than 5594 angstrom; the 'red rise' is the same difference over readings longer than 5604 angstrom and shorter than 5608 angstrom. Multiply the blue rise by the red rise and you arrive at 3.2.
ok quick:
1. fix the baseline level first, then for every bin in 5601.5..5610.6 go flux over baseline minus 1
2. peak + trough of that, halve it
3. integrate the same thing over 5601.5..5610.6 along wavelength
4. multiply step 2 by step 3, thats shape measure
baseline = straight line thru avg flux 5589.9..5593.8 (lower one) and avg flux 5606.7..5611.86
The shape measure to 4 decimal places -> 0.0073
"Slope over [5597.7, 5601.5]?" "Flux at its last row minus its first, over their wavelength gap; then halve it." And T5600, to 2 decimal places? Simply -0.11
